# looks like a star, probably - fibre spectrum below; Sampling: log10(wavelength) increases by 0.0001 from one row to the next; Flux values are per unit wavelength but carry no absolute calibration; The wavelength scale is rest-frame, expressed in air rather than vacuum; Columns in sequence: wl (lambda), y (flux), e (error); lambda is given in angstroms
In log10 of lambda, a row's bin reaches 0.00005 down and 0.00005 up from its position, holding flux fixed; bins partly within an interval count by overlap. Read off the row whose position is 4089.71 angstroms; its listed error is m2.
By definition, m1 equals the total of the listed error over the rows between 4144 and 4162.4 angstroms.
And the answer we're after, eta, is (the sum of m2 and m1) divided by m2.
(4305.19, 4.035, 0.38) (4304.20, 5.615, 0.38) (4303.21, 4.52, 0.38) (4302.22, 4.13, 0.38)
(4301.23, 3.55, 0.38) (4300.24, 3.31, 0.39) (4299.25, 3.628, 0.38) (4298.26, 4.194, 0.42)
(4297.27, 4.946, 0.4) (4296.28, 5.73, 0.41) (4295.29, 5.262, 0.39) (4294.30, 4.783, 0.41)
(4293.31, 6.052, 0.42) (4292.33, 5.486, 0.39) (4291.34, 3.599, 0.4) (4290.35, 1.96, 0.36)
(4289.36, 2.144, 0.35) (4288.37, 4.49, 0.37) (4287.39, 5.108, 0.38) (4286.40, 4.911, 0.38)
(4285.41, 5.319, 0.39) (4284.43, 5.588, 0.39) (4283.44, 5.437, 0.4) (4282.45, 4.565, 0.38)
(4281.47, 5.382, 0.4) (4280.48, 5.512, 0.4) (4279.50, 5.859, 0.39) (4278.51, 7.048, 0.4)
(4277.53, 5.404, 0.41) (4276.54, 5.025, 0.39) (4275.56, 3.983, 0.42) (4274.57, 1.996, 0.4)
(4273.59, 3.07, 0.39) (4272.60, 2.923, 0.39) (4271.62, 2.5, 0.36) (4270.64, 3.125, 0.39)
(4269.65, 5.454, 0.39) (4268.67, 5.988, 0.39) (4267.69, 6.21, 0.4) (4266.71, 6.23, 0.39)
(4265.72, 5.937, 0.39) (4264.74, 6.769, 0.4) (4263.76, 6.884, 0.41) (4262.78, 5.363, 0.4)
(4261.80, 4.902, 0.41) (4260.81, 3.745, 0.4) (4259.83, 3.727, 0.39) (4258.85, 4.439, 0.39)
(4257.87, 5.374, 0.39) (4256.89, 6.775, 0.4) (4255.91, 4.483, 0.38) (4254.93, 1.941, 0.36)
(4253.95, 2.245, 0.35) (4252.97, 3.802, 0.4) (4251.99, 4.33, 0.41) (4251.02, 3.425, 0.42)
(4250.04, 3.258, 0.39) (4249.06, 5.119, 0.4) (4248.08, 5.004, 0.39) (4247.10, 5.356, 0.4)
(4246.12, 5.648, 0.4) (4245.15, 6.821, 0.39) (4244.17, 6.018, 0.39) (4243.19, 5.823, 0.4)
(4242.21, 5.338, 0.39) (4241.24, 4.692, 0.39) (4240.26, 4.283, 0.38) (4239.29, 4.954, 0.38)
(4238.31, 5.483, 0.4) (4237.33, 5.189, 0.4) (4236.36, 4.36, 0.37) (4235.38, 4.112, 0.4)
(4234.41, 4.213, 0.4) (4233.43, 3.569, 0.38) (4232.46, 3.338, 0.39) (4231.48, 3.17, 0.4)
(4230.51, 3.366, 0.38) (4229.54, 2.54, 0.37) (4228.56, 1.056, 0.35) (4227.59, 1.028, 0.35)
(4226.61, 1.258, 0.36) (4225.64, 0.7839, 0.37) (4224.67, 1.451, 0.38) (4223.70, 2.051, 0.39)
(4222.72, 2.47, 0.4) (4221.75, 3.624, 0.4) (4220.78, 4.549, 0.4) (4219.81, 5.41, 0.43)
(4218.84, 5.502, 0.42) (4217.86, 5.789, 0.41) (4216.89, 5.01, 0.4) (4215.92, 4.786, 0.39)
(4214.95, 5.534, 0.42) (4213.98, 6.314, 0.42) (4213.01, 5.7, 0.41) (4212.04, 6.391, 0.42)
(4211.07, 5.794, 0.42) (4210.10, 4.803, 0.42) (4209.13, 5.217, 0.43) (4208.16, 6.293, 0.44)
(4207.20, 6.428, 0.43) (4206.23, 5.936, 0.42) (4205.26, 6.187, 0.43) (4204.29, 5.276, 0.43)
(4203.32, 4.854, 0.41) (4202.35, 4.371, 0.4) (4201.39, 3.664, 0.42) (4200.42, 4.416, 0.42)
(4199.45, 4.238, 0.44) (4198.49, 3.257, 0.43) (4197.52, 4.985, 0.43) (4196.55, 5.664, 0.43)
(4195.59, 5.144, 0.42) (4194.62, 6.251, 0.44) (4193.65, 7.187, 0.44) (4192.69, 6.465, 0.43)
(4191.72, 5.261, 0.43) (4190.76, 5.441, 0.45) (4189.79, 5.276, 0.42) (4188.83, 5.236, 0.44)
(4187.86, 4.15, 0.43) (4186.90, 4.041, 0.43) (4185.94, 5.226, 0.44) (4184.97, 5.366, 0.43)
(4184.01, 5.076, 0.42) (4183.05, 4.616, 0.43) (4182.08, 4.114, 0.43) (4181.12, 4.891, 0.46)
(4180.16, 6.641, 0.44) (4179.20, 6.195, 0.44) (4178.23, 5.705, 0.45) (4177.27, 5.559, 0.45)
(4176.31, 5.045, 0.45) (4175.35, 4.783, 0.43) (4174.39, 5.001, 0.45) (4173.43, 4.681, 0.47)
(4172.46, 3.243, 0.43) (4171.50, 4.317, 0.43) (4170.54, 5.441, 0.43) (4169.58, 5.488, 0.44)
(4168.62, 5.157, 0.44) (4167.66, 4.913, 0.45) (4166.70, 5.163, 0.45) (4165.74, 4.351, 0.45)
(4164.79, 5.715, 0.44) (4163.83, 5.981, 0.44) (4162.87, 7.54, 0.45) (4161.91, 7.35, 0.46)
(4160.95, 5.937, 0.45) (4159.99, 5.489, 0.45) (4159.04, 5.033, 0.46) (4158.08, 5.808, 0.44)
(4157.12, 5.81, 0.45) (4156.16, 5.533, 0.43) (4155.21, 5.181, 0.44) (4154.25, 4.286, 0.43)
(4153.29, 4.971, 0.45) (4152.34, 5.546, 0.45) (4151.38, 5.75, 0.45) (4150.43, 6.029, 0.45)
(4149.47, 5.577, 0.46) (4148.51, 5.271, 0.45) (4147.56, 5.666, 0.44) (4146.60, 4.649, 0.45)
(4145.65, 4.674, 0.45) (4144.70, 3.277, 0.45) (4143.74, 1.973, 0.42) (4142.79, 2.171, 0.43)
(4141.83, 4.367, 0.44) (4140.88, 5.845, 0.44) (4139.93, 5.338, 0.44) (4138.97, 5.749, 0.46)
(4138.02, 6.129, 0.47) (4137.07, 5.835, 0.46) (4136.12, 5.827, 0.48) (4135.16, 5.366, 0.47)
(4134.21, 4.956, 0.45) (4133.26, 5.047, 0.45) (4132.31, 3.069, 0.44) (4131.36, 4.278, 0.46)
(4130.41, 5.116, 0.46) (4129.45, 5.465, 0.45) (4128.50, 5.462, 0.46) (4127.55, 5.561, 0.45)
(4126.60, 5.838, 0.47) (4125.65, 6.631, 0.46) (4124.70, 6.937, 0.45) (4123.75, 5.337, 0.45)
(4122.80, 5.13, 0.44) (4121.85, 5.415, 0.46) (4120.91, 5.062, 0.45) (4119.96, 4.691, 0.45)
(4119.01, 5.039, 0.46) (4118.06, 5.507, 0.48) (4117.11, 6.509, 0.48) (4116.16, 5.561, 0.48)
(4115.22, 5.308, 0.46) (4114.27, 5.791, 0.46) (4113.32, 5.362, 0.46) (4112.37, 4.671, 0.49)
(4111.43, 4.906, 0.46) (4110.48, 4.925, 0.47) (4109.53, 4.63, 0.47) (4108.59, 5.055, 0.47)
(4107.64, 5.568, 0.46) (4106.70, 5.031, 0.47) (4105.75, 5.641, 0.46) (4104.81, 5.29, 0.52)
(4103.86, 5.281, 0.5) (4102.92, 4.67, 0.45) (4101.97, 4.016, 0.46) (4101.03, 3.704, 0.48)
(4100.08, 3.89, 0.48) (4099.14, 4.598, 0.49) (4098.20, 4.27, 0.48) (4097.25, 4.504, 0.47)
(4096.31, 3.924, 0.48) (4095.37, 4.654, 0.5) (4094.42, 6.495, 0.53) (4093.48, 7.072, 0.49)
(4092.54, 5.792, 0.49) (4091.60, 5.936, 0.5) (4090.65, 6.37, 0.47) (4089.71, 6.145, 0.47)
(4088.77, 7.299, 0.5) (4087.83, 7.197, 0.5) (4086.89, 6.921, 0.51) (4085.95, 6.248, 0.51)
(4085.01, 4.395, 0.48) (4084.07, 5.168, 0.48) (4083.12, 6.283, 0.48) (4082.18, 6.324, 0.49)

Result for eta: 19.1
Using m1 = 8.51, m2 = 0.470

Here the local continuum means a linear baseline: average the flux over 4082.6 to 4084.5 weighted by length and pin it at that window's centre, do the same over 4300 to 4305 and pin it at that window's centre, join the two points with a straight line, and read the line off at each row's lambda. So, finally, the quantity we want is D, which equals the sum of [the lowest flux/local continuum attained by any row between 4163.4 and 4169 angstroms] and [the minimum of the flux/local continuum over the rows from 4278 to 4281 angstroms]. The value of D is 2.1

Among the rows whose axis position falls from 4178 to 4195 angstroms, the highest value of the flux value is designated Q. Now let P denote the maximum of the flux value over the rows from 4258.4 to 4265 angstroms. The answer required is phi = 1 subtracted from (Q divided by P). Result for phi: 0.04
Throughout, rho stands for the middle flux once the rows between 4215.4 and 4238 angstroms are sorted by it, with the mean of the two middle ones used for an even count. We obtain 3.6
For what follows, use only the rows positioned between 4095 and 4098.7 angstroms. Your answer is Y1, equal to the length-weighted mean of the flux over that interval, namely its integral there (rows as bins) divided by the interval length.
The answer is 4.3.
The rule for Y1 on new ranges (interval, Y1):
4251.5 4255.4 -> 3.1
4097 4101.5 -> 4.2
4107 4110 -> 5.1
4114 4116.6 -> 5.5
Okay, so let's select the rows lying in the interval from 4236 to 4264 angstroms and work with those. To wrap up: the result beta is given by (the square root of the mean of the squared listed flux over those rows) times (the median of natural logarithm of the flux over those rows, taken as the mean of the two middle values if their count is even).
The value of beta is 7.9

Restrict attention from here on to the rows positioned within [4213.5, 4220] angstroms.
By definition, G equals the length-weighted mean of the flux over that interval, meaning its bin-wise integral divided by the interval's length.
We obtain 5.5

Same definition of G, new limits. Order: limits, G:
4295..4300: 4.7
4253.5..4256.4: 2.9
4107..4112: 5.0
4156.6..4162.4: 5.9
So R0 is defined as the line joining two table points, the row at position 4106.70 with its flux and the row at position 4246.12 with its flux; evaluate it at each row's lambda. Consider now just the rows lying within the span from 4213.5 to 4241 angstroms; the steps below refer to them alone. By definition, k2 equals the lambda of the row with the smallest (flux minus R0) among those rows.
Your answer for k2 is 4225.64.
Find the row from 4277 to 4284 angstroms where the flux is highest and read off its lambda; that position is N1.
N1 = 4278.51 angstroms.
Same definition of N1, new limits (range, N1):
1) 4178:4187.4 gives 4180.16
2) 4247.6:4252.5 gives 4249.06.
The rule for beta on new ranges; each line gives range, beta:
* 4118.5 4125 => 8.9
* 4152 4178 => 8.8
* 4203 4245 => 7.4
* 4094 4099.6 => 7.3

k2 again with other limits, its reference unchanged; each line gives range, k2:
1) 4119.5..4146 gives 4143.74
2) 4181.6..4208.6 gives 4198.49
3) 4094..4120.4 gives 4101.03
